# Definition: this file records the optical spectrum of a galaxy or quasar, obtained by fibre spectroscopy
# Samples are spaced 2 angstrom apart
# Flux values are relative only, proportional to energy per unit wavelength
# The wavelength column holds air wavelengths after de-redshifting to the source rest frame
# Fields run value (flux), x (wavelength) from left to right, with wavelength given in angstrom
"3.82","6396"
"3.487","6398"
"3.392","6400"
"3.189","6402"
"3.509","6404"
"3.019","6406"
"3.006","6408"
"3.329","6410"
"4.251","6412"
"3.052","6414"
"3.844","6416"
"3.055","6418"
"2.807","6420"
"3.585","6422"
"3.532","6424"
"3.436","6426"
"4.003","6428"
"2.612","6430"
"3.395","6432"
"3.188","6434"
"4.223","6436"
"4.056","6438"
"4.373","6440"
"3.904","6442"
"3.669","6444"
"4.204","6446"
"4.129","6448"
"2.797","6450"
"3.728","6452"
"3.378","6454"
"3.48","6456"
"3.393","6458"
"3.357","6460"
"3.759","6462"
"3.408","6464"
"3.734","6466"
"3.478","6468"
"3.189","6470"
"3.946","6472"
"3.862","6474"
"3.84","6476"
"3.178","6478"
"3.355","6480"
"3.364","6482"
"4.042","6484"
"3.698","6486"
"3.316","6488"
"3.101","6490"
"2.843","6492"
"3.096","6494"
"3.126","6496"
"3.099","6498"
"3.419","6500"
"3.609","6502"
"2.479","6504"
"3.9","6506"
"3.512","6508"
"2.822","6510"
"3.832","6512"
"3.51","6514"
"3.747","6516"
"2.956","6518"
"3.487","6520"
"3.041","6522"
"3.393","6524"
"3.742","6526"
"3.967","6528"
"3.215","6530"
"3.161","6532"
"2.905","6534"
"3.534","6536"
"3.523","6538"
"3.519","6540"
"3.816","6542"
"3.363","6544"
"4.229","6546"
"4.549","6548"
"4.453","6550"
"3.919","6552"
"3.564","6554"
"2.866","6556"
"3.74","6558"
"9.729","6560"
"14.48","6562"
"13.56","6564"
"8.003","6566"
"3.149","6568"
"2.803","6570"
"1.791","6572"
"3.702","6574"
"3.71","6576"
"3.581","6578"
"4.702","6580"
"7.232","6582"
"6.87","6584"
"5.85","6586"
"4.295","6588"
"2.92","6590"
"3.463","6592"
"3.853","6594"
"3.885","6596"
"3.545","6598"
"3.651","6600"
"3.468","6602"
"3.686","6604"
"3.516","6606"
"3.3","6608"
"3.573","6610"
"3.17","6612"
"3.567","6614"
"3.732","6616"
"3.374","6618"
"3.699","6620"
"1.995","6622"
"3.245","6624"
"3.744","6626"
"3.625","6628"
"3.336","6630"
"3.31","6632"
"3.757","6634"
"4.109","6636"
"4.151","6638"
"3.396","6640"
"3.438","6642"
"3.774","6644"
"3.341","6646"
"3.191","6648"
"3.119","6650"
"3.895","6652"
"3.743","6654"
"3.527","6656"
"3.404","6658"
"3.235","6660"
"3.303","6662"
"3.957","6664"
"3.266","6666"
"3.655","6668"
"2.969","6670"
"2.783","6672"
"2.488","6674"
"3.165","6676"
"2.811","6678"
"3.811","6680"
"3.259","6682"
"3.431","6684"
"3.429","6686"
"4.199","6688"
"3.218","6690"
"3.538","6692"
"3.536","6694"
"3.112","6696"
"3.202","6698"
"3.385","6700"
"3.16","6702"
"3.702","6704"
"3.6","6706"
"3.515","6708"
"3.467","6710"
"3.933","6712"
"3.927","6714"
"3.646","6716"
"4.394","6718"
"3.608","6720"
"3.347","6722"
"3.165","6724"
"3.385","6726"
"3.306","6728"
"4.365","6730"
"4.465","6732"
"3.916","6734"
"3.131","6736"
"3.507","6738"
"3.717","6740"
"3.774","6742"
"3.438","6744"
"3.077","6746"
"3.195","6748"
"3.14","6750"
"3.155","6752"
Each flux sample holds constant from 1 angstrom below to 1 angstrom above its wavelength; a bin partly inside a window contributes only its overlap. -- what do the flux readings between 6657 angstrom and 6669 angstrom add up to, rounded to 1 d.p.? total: 20.8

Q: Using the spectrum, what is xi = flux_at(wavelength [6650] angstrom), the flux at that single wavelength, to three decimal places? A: 3.119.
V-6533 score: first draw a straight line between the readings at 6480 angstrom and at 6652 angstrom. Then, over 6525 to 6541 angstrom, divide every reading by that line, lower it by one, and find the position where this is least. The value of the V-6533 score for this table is 6534 angstrom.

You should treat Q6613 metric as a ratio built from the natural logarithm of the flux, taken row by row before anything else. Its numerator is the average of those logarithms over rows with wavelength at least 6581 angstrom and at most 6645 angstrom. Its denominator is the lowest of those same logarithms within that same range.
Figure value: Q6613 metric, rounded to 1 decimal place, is 1.9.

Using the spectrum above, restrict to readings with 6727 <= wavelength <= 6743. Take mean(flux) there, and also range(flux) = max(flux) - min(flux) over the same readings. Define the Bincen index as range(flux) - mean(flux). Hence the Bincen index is -2.4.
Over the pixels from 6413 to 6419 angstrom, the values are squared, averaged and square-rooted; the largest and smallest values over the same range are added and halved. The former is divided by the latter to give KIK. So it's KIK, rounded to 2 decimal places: 0.97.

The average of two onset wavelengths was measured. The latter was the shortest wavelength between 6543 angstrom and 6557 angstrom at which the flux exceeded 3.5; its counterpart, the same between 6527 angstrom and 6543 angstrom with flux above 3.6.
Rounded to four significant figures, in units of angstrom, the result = 6537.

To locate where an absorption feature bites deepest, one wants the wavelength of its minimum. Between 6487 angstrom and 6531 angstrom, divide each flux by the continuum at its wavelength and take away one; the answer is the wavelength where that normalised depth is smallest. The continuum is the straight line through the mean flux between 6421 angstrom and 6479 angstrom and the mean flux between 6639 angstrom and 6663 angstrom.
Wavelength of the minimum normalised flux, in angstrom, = 6504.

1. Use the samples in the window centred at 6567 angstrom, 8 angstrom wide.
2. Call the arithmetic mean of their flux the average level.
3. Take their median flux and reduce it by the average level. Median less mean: -1.30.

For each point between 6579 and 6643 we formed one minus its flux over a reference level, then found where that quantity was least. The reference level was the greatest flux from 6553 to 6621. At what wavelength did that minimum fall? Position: 6582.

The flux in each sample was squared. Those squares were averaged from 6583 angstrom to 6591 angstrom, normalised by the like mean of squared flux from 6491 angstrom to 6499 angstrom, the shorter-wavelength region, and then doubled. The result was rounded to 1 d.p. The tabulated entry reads 5.9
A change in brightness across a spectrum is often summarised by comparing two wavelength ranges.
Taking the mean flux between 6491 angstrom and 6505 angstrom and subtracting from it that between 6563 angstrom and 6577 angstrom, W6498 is -2.1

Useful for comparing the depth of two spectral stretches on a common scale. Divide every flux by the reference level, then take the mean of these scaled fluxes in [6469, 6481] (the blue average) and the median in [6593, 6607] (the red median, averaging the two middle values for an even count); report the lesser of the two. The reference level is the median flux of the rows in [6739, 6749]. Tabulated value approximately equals 1.04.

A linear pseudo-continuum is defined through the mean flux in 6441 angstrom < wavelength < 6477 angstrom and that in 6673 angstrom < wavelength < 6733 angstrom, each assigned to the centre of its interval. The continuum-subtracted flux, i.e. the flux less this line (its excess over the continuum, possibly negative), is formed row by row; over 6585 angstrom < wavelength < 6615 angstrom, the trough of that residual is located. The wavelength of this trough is 6590 angstrom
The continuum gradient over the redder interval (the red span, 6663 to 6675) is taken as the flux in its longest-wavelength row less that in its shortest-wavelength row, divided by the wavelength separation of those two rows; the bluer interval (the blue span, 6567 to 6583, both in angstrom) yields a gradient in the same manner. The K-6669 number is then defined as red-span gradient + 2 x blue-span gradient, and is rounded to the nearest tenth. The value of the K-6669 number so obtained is 0.4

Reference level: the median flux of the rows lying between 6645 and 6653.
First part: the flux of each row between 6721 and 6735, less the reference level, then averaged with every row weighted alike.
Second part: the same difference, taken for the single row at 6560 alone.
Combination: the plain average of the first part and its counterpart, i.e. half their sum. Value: 3.5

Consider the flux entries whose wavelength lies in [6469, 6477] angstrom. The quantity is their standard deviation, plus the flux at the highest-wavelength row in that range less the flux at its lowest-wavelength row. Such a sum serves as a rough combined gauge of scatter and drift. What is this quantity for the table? 1.0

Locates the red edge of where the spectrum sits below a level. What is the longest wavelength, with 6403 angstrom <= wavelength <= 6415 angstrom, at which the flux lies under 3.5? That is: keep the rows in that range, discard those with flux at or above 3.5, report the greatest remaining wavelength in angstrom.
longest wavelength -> 6414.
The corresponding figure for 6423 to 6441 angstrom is 6434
